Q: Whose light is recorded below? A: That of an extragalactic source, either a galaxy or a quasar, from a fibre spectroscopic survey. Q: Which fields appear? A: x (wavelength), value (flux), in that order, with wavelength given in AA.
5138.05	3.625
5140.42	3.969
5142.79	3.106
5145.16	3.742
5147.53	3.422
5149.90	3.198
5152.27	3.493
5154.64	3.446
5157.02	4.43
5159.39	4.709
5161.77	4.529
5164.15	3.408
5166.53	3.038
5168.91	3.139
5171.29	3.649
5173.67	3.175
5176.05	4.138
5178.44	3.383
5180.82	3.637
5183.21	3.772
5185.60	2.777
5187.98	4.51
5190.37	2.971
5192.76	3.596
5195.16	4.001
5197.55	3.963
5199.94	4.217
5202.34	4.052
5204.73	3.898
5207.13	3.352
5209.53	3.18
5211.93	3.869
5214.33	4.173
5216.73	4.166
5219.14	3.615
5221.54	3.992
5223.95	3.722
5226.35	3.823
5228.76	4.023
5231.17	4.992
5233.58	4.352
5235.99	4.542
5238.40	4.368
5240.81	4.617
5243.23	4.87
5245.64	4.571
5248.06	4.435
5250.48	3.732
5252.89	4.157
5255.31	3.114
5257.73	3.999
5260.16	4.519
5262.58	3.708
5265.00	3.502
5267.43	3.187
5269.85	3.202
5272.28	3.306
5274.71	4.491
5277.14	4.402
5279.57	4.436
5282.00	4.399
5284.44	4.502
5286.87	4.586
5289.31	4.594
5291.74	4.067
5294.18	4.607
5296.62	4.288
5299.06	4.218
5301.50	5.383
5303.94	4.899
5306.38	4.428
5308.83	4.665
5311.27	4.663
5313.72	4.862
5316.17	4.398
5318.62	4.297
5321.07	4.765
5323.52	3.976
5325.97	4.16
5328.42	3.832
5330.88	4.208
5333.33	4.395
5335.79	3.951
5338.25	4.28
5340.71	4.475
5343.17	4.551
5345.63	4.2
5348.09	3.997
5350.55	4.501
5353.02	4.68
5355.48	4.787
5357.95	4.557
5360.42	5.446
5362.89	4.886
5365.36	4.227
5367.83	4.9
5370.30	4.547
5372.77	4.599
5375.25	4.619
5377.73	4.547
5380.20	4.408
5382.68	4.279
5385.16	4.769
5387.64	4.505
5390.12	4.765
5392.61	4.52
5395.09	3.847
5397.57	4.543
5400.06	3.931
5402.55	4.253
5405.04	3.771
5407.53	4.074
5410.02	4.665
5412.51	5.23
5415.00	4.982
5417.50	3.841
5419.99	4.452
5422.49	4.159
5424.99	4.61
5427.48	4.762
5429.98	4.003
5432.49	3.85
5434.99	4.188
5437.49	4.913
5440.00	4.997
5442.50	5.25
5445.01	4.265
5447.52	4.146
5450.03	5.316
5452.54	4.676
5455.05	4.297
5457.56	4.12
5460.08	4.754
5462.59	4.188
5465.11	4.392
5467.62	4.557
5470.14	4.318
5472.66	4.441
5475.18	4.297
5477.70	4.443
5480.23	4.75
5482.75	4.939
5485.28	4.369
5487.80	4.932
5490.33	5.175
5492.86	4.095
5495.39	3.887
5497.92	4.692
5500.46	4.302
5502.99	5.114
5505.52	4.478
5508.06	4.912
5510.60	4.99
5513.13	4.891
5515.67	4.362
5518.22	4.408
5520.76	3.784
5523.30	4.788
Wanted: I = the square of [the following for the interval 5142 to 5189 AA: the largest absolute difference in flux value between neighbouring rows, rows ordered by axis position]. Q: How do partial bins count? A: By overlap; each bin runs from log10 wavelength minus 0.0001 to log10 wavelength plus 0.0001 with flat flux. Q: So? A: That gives 3.0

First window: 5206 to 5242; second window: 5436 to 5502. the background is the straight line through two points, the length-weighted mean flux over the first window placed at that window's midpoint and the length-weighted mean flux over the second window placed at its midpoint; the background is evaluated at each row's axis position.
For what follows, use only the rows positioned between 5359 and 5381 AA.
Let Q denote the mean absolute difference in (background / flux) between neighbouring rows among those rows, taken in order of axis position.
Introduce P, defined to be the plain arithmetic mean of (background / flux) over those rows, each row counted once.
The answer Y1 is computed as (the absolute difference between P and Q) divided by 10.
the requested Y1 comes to 0.087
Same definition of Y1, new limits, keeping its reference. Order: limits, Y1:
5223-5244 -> 0.087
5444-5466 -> 0.092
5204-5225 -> 0.097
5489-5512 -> 0.088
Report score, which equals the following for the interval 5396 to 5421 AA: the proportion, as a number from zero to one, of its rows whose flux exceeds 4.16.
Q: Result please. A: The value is 0.60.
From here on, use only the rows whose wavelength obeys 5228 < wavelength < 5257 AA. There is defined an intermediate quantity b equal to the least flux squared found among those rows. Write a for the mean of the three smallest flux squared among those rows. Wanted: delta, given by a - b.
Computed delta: 3.6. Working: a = 13.3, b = 9.7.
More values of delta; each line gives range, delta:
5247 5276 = 0.3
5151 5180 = 0.5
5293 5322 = 0.4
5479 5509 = 1.7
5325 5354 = 0.7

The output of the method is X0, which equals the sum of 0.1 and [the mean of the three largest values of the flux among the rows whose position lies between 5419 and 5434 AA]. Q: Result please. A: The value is 4.7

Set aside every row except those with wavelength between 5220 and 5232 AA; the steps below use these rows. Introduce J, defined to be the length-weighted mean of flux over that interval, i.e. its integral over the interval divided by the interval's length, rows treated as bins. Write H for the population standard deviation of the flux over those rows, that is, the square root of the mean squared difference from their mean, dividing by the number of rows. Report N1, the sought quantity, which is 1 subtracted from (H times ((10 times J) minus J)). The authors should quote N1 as 15.6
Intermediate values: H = 0.45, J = 4.07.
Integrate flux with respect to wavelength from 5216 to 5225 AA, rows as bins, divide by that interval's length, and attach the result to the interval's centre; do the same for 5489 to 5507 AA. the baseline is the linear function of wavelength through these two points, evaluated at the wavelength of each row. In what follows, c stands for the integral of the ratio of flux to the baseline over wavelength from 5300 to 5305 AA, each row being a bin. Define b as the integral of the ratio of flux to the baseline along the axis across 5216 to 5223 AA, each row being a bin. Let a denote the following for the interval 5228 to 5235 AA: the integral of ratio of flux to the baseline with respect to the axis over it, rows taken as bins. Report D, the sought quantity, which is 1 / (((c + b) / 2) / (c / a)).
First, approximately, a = 8.1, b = 7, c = 6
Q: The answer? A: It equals 0.12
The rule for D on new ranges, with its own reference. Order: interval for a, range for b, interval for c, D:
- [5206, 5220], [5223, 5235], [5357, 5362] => 0.05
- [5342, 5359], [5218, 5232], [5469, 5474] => 0.03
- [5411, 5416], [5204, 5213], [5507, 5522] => 0.22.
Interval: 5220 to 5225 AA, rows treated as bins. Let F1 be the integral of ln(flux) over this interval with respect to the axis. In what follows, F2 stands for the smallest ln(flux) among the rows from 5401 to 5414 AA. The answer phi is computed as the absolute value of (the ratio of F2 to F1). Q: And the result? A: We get 0.20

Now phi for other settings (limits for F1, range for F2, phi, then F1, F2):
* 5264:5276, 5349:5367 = 0.10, 15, 1.44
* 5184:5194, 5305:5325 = 0.11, 12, 1.38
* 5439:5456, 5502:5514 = 0.06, 26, 1.50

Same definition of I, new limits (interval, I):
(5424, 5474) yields 1.4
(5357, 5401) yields 0.8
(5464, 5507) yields 1.2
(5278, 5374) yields 1.4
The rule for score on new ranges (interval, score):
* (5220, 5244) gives 0.60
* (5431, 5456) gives 0.80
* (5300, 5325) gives 0.90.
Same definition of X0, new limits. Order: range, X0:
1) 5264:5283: 4.5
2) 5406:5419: 5.1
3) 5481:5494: 5.1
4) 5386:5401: 4.7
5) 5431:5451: 5.3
